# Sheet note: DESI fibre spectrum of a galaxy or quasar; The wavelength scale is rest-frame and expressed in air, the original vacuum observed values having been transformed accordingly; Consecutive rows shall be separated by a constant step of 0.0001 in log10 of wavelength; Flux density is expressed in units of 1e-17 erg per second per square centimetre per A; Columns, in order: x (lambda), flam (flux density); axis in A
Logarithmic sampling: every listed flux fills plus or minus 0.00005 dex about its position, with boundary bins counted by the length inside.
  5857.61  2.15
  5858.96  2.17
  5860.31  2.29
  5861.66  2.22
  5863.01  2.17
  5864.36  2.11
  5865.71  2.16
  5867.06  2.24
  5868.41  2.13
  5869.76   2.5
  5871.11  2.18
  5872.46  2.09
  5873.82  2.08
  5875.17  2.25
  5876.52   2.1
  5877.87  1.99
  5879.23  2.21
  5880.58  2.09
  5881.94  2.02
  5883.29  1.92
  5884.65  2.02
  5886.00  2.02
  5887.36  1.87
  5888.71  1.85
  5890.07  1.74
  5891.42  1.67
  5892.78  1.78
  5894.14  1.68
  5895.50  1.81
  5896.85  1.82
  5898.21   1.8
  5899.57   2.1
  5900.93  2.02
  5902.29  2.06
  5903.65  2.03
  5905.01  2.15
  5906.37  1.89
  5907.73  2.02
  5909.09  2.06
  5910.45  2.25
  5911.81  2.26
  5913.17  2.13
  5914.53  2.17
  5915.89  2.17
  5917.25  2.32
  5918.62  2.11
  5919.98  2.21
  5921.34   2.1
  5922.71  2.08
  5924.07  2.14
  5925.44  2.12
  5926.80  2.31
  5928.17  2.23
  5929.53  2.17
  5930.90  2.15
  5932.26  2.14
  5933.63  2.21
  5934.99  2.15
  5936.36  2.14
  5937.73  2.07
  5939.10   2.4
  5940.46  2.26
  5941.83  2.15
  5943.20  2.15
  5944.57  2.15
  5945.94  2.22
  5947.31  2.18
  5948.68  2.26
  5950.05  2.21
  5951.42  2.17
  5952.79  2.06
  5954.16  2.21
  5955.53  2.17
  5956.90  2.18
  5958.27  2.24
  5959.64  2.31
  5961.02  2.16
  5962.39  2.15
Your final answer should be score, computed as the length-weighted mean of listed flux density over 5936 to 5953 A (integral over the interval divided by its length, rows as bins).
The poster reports 2.19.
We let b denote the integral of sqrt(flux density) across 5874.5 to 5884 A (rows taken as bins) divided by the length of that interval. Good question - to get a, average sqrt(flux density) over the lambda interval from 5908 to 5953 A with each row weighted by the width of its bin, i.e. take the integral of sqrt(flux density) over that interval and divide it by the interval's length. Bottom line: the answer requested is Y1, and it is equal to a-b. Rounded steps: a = 1.48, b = 1.442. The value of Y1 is 0.034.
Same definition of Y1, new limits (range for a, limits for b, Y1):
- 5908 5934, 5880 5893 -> 0.096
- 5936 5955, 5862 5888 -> 0.025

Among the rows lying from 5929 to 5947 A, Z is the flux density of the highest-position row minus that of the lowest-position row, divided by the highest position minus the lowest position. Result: 0.003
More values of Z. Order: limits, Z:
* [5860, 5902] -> -0.007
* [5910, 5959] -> 0.000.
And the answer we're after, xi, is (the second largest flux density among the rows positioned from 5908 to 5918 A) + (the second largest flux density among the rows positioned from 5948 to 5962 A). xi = 4.520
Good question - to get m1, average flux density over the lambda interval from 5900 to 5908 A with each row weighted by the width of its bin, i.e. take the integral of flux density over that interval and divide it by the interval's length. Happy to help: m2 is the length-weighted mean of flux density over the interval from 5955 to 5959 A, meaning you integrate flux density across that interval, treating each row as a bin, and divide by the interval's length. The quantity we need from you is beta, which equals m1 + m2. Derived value 4.23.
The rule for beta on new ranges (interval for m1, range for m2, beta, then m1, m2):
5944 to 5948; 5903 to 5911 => 4.25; 2.18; 2.06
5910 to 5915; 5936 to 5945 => 4.39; 2.20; 2.19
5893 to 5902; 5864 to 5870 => 4.09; 1.87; 2.22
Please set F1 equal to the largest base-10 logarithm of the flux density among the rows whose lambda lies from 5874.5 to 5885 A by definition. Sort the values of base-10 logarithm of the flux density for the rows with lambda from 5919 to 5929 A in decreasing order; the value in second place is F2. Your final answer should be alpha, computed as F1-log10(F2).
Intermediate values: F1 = 0.352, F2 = 0.348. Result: 0.810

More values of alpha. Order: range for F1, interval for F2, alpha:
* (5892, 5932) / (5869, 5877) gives 0.819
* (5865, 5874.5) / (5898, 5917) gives 0.851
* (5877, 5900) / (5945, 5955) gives 0.805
